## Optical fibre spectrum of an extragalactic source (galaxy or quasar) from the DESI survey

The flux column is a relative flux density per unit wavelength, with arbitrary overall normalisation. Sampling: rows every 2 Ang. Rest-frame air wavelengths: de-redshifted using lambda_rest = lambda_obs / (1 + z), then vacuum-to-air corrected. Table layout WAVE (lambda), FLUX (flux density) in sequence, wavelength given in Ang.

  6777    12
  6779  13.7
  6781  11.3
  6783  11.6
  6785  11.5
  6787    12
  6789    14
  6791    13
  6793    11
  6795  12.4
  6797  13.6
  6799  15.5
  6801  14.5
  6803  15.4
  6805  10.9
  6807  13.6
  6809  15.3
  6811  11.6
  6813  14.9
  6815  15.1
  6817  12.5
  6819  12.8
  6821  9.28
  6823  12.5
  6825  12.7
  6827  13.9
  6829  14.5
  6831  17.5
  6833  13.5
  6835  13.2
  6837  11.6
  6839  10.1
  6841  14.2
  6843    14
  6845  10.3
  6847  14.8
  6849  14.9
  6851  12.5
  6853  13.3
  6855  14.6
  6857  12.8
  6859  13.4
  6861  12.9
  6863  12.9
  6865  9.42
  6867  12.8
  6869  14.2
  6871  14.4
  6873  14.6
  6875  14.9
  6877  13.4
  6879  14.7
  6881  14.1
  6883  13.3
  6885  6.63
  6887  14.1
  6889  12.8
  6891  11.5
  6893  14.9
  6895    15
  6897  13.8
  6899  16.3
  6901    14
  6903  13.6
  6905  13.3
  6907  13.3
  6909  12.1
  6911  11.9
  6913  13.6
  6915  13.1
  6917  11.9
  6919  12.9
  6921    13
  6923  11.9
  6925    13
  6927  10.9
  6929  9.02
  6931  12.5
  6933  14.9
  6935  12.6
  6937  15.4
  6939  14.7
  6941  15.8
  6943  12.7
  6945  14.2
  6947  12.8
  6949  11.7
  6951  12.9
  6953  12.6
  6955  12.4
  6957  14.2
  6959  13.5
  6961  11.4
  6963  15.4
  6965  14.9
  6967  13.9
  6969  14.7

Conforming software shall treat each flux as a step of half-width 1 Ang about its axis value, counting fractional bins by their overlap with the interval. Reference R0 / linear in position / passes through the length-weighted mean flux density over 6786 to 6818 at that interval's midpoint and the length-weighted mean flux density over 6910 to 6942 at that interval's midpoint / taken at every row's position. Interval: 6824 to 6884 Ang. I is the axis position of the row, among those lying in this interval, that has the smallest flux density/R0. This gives 6865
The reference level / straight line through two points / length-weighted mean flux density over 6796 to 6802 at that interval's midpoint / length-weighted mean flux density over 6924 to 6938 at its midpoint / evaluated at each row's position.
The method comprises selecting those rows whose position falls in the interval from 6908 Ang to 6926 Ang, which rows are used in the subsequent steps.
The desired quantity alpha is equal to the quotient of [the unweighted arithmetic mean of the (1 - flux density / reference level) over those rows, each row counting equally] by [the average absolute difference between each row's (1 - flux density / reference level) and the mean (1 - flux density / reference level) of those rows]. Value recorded 0.4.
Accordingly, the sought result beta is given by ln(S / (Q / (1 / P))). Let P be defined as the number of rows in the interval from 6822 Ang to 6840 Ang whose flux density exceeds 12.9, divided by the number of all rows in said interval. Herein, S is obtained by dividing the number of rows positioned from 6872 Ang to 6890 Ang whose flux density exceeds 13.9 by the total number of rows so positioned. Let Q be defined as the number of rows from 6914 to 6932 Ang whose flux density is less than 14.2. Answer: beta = -2.20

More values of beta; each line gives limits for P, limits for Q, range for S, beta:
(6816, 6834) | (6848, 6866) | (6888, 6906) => -1.95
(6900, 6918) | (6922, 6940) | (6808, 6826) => -2.48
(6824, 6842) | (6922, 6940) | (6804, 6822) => -2.48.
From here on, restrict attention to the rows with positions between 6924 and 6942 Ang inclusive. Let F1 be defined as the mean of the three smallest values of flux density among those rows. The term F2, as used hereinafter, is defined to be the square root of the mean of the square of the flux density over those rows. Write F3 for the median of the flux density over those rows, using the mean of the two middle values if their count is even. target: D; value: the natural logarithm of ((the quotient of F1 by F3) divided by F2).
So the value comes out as -2.78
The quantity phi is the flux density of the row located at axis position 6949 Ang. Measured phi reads 11.7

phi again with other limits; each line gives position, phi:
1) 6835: 13.2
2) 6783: 11.6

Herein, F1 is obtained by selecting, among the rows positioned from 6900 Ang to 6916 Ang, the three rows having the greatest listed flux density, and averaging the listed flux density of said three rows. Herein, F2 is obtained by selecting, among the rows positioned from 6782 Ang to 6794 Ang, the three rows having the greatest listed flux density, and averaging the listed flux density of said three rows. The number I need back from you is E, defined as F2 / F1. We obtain 0.95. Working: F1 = 13.7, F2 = 13.0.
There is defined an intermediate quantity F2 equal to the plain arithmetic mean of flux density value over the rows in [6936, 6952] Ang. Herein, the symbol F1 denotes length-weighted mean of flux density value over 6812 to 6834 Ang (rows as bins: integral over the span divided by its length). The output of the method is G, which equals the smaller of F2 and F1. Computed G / 13.6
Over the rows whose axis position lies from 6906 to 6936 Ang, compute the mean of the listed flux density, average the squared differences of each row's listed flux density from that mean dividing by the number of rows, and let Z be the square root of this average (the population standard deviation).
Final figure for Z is 1.28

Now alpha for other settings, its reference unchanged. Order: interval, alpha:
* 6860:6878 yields 0.2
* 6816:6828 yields 1.9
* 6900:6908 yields -2.5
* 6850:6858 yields 0.7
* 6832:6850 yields 0.6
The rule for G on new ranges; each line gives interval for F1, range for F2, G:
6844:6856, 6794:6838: 13.4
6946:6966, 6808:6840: 13.2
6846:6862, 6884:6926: 13.0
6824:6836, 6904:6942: 12.9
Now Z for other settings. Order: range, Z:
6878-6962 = 1.71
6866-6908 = 1.84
